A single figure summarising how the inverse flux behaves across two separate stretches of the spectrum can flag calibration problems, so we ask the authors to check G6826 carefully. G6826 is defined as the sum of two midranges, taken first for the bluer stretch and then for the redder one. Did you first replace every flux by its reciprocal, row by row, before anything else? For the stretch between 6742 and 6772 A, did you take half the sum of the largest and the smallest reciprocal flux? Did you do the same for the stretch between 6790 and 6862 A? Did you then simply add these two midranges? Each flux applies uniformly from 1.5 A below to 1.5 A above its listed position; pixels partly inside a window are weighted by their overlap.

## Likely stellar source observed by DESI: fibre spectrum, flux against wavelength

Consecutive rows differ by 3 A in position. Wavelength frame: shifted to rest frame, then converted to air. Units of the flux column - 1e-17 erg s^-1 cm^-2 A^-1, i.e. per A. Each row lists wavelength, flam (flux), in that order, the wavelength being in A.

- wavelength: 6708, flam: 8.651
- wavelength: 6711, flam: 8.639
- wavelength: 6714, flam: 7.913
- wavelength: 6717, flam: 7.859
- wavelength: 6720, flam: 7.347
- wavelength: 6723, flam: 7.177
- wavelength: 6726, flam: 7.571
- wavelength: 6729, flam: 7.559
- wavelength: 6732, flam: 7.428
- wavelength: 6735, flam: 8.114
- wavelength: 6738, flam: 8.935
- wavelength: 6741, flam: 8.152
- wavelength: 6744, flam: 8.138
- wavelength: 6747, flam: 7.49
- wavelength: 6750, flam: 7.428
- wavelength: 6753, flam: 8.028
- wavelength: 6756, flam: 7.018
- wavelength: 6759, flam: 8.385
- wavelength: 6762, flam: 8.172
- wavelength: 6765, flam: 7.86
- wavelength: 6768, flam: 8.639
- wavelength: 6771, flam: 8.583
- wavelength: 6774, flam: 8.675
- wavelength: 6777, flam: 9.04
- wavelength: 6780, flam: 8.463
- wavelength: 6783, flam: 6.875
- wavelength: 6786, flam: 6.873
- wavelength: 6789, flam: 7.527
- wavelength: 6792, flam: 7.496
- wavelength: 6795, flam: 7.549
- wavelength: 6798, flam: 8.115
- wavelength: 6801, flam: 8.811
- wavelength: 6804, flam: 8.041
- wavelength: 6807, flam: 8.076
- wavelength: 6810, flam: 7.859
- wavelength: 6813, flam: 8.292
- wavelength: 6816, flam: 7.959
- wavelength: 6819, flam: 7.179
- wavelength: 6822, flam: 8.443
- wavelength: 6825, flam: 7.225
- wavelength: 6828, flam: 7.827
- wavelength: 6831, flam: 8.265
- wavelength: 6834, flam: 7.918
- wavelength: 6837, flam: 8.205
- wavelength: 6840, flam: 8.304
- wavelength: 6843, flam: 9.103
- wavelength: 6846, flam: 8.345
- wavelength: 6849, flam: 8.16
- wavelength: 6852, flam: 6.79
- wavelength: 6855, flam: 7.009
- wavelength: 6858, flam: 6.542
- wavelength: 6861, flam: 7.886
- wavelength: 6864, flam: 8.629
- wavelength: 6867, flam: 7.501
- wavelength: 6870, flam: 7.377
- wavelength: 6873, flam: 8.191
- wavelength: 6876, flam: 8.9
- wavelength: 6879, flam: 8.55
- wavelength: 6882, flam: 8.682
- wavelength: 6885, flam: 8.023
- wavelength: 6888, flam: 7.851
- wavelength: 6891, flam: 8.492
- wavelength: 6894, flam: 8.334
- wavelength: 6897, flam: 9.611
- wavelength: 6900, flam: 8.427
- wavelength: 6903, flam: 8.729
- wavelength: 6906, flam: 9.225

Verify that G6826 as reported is 0.260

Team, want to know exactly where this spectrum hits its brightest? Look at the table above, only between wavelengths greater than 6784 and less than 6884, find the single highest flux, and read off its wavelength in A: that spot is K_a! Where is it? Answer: 6843 A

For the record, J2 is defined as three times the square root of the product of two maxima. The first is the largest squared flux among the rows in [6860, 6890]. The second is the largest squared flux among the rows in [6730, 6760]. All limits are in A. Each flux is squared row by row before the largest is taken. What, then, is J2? 239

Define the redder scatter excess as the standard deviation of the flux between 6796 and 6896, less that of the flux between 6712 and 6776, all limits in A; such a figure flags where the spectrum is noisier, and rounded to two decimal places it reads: 0.07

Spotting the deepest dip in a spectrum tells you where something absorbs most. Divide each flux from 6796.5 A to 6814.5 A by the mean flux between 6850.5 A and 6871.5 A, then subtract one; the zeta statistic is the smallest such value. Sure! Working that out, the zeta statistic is 0.06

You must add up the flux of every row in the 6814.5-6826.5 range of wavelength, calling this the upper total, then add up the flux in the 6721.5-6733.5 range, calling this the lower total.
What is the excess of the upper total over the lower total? 1.1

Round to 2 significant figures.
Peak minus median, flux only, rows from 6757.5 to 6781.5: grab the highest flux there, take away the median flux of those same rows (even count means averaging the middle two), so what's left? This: 0.52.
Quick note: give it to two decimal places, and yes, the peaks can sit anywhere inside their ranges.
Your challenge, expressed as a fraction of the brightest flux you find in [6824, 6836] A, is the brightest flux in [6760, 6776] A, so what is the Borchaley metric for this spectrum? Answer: 1.05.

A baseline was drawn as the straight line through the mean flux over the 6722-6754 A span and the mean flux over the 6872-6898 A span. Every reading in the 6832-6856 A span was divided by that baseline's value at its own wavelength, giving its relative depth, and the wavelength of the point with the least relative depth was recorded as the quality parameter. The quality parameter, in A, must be 6852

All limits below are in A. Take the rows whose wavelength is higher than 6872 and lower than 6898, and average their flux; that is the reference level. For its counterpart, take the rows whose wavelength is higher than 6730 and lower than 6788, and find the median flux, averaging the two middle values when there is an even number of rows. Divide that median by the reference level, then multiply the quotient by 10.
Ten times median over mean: 9.6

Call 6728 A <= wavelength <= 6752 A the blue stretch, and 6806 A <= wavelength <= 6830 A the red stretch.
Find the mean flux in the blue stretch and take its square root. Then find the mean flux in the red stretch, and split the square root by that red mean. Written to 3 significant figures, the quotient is 0.358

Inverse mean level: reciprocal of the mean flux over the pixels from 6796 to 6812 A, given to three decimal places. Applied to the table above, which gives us 0.122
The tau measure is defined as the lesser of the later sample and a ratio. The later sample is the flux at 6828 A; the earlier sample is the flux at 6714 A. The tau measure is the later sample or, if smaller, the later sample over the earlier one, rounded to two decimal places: 0.99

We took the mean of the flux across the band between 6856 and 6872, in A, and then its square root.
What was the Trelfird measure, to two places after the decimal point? 2.75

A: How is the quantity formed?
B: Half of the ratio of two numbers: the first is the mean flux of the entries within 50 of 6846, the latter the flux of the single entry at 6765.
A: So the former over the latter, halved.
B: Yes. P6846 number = 0.51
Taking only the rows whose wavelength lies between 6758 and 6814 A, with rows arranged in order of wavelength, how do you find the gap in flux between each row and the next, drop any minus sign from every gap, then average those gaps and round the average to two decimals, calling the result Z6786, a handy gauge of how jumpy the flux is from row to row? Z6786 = 0.41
